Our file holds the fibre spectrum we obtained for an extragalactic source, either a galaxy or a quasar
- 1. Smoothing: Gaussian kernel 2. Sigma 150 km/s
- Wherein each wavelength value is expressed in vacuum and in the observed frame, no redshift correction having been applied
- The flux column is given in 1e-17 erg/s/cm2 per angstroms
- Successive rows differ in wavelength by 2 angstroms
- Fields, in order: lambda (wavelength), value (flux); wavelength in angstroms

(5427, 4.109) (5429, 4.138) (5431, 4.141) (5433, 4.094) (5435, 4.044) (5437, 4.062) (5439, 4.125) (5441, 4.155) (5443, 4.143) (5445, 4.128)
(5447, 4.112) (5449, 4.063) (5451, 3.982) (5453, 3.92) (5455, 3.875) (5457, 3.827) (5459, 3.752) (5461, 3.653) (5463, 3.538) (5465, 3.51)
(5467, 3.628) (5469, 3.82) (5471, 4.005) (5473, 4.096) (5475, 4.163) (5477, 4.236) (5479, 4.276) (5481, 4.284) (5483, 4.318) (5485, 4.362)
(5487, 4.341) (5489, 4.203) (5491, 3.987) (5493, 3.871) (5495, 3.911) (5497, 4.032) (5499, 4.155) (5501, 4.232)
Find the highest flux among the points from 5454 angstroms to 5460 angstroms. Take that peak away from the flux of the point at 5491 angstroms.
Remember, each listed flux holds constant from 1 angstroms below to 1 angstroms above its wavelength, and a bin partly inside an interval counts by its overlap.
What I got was 0.11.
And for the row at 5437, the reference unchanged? 0.19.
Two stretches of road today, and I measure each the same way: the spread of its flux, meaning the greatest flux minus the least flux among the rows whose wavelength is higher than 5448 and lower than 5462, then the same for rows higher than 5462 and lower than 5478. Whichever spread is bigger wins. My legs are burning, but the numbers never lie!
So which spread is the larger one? 0.73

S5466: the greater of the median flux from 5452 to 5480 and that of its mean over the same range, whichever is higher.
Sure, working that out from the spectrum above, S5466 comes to 3.88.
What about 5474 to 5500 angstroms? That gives 4.20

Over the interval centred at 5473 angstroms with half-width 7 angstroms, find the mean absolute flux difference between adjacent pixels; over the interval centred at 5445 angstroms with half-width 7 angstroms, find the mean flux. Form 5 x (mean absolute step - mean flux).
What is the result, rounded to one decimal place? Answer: -20.0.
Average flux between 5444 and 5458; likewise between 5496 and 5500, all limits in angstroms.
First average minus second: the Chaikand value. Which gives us -0.11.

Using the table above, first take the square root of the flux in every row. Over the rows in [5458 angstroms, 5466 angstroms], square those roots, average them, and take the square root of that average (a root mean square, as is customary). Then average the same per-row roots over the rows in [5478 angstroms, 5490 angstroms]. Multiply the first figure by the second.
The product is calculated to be 3.94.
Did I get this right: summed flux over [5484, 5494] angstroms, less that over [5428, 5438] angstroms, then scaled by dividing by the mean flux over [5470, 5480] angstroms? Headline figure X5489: 0.07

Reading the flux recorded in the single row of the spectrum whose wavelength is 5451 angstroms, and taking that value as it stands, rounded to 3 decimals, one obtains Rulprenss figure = 3.982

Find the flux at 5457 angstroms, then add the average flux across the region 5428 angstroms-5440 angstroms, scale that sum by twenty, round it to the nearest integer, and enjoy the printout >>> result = 159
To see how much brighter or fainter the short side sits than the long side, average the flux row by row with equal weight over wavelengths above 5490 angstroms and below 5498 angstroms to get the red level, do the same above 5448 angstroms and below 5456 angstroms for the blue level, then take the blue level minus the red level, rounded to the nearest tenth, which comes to 0.0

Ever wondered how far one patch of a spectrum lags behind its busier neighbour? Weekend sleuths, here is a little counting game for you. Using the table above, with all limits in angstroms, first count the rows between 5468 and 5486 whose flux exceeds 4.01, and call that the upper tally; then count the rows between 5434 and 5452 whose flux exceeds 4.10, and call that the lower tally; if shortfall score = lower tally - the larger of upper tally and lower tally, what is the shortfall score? -2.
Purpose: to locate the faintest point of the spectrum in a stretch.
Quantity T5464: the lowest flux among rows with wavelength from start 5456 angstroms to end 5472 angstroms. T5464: 3.51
